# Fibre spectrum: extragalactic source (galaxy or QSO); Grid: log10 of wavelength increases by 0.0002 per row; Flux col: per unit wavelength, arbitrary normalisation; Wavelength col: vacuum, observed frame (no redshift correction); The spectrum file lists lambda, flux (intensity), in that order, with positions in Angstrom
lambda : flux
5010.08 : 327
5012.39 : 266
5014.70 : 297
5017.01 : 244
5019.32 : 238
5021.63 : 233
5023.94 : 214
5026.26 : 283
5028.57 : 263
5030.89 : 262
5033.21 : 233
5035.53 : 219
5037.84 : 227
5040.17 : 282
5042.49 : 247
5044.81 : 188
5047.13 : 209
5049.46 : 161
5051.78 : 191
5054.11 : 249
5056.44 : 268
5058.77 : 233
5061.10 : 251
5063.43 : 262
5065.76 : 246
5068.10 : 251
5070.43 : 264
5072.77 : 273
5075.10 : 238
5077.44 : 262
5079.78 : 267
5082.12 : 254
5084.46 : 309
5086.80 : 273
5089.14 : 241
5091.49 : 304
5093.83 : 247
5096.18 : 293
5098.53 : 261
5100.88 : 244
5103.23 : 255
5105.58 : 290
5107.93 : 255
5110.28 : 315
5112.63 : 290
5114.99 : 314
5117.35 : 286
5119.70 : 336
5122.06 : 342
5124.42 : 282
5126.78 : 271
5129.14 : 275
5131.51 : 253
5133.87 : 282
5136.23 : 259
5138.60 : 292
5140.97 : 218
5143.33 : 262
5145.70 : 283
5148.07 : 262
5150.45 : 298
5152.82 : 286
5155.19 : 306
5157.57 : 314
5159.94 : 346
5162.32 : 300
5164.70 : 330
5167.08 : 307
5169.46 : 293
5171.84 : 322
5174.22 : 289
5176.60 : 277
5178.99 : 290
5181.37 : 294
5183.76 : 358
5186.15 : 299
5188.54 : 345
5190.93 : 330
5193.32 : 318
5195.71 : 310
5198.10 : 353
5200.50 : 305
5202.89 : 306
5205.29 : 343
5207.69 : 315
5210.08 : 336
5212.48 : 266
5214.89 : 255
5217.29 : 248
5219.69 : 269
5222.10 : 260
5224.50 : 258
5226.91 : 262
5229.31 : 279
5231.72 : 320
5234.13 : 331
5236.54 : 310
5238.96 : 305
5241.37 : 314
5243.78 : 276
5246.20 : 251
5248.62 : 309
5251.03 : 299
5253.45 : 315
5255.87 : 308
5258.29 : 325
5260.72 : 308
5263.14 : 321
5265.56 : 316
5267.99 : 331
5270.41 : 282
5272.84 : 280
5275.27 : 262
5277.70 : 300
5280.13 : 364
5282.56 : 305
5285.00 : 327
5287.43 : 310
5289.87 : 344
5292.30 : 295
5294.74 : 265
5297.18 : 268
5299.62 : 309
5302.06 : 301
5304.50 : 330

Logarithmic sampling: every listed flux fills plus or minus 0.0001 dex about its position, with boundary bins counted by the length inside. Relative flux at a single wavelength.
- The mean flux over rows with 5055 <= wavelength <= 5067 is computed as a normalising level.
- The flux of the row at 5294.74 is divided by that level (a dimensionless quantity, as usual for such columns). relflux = 1.05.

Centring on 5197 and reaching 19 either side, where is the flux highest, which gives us 5183.76 Angstrom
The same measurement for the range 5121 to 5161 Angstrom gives 5159.94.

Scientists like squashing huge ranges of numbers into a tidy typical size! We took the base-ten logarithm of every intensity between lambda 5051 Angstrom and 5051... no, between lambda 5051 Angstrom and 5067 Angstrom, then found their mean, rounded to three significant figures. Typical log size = 2.38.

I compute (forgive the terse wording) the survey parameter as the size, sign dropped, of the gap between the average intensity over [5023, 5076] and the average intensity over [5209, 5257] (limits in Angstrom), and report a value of 49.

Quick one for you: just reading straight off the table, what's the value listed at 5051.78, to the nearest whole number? 191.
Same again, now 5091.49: 304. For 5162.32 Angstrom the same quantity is 300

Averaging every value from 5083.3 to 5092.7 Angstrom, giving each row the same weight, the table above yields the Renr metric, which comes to 282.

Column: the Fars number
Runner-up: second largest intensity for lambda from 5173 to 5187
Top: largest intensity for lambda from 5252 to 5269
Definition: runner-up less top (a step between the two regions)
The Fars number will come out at -32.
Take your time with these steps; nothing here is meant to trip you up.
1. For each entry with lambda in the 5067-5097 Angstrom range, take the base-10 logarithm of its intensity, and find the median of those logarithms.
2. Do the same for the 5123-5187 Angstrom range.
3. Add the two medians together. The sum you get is 4.88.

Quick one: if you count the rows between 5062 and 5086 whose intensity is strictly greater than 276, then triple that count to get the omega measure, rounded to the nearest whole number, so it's 3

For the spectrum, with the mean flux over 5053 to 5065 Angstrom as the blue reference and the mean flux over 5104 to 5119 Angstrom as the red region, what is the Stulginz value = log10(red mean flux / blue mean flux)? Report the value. 0.06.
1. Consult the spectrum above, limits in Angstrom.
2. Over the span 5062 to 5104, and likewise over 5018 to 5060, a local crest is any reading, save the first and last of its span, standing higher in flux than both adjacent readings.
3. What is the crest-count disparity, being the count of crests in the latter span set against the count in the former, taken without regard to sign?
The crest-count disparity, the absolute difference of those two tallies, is 1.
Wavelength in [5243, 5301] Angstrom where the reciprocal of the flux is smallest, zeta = 5280.13 Angstrom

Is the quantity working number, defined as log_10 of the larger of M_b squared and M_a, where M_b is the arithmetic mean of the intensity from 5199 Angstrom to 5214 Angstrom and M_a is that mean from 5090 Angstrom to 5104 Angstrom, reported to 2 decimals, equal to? 4.99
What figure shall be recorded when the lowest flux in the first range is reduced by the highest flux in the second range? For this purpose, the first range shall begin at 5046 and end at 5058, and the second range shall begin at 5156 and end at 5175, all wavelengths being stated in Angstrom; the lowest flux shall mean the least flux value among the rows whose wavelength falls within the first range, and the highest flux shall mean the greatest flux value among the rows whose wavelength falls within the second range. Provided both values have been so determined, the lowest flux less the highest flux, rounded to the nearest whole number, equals -185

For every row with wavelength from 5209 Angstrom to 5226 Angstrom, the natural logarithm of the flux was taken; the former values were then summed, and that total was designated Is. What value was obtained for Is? 39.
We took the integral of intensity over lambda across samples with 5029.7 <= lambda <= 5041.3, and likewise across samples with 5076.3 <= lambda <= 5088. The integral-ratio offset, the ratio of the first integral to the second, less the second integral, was -3194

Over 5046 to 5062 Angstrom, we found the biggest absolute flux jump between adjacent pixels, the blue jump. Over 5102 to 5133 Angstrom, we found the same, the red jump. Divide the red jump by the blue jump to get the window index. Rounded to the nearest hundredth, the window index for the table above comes 1.03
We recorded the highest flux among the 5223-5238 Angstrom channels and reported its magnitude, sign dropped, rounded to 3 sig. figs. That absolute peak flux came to 331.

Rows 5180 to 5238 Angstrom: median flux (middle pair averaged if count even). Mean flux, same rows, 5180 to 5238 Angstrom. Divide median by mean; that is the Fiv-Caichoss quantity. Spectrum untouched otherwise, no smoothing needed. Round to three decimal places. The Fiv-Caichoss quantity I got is 1.017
